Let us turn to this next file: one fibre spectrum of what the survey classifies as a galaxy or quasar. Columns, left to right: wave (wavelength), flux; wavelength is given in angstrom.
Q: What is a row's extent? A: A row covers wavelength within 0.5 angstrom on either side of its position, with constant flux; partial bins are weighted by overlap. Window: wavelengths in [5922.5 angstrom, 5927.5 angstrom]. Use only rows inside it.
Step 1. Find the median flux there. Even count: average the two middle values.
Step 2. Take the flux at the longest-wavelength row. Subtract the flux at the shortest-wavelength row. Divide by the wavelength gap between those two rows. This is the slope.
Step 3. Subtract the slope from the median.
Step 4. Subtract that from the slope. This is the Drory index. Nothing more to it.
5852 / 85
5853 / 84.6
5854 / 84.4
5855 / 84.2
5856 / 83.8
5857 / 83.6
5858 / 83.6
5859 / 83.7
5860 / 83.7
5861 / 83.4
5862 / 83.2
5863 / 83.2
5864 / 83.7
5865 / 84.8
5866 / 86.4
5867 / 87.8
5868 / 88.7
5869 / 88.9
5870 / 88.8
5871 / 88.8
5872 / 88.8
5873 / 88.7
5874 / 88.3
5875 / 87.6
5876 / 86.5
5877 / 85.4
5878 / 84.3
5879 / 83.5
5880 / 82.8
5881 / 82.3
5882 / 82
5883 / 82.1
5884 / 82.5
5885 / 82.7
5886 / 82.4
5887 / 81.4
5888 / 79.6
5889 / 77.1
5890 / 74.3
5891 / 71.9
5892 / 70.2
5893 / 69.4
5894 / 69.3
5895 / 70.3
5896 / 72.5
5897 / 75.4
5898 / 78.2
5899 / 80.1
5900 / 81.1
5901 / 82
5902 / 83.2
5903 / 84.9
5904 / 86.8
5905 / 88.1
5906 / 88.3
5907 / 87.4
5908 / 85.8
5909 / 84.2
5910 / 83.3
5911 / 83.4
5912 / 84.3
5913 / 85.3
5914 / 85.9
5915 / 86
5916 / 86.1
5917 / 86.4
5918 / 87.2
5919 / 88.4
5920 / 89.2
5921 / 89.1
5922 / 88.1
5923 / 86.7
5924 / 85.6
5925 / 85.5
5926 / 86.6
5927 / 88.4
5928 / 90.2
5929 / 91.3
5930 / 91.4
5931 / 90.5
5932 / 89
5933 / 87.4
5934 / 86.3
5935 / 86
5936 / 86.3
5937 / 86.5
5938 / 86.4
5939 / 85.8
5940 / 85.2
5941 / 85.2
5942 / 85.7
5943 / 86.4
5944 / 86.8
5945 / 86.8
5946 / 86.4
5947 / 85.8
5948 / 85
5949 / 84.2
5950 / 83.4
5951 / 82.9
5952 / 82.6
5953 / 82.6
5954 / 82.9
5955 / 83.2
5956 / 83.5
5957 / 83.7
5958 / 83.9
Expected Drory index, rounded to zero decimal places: -86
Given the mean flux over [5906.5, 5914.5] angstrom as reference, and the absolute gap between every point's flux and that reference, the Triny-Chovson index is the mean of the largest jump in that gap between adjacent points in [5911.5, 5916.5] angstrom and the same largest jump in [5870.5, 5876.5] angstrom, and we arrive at 0.85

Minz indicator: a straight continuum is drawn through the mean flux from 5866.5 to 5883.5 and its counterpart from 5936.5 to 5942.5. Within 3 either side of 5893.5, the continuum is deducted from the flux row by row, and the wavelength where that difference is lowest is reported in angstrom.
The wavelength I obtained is 5894 angstrom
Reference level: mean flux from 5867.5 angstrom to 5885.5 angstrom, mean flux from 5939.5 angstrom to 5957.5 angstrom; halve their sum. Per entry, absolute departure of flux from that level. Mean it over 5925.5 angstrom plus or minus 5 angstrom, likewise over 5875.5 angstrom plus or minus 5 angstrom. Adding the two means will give 5.4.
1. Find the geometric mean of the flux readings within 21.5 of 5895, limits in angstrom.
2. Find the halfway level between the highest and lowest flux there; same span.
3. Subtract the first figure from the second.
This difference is -2.60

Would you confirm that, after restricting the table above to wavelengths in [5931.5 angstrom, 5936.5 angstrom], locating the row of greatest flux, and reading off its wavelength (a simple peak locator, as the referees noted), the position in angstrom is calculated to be 5932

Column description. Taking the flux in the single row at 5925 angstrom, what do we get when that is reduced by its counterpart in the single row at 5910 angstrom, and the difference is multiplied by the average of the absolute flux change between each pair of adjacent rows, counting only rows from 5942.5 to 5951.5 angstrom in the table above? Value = 1.2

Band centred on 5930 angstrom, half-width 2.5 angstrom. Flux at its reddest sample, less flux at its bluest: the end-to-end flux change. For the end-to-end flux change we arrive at -1.2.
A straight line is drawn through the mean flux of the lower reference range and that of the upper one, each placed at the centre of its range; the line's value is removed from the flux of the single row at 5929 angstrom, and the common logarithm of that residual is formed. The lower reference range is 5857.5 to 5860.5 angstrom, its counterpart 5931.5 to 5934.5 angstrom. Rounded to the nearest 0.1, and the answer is 0.6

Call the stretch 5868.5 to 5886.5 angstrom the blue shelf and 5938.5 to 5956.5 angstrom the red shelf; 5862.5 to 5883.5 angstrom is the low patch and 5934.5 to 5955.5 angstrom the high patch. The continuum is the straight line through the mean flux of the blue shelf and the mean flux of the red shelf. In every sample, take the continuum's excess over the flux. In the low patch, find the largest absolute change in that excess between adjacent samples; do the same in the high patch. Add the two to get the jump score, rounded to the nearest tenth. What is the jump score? 2.4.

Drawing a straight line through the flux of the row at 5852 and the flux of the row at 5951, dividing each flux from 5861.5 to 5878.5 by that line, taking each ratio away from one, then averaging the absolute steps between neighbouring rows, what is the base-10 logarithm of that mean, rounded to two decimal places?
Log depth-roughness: -2.12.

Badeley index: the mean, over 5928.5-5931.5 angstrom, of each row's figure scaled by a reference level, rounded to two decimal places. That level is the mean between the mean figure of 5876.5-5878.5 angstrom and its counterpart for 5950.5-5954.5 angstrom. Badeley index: 1.09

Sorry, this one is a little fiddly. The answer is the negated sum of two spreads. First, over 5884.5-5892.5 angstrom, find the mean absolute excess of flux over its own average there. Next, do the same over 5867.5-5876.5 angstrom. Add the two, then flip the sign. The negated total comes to -4.7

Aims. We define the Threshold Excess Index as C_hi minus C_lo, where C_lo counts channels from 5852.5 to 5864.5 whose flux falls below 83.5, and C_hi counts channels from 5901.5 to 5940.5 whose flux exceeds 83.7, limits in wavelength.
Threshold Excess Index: 33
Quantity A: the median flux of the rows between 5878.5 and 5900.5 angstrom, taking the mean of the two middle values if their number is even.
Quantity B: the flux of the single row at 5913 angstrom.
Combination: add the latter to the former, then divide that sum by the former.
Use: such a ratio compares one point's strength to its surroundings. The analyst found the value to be 2.07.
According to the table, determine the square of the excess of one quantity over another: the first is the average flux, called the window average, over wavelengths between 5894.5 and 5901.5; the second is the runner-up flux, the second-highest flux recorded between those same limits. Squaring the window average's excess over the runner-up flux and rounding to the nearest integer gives 16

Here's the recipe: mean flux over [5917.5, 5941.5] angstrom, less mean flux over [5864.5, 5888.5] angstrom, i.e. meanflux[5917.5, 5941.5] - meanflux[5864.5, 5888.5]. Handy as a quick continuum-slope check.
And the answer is 2.4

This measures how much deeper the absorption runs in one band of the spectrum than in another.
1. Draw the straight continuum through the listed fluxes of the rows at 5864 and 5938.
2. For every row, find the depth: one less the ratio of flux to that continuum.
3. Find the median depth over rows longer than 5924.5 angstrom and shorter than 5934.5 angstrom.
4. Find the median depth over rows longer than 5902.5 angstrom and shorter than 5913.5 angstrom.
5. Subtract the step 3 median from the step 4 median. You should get 0.033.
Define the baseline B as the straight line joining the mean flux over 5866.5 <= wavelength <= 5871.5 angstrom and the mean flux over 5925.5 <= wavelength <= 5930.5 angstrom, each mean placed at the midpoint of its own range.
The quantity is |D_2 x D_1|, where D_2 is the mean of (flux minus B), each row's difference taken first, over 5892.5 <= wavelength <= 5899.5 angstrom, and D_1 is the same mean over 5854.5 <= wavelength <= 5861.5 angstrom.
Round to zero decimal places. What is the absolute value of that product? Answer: 73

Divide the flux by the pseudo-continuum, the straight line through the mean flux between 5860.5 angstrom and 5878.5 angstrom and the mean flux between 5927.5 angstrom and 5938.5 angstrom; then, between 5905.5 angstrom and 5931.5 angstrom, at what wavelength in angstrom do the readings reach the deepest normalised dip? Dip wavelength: 5910 angstrom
